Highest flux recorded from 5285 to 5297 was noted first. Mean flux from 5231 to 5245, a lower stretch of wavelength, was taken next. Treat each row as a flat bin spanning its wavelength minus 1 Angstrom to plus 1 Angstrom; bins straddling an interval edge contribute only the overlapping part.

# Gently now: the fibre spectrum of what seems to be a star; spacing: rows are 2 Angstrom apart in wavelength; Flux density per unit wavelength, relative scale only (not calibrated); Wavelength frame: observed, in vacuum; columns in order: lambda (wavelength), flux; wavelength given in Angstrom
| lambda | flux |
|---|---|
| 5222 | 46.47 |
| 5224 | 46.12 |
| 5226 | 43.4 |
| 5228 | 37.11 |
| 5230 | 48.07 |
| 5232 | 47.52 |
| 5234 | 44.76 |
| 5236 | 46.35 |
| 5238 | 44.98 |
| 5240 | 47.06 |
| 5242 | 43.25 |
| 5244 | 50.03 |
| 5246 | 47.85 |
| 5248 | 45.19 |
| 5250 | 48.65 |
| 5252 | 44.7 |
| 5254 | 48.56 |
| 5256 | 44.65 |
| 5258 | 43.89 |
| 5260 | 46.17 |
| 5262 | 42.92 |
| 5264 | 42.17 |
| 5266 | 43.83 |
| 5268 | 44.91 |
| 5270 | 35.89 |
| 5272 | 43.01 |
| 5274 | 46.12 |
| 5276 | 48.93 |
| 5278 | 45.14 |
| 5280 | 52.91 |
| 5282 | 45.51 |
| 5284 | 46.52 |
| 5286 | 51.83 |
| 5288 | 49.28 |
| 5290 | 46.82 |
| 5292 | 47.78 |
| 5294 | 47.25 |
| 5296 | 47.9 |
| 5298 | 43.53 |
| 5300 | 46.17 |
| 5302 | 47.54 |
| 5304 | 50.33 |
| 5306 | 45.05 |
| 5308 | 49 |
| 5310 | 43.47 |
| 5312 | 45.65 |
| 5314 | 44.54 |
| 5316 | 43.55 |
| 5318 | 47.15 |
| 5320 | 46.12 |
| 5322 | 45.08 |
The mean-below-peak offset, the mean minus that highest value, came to -5.6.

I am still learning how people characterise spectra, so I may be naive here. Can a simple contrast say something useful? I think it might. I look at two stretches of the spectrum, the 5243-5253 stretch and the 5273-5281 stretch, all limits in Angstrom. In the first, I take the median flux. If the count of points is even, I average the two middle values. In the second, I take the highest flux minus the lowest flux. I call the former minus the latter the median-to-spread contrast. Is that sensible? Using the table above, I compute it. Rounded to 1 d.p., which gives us 40.1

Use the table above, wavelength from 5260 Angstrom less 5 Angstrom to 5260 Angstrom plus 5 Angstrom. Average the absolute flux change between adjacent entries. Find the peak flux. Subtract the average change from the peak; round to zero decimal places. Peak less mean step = 44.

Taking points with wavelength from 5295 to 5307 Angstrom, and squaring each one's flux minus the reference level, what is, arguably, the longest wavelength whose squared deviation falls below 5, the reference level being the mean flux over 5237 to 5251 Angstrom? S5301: 5306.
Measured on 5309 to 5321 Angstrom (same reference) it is 5320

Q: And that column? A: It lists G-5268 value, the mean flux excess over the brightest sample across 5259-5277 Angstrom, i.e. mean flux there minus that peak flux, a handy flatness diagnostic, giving -5.2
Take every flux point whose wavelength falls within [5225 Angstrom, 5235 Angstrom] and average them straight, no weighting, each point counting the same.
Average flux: 44.2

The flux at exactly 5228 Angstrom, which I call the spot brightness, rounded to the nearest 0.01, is 37.11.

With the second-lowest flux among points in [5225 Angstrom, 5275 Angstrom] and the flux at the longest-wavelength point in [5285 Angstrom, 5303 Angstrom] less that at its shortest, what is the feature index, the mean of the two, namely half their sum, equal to 16.4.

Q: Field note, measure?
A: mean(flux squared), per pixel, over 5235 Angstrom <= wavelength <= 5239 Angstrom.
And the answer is 2086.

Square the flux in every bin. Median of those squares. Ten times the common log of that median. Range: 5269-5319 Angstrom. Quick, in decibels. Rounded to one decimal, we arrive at 33.4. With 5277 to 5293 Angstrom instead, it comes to 33.5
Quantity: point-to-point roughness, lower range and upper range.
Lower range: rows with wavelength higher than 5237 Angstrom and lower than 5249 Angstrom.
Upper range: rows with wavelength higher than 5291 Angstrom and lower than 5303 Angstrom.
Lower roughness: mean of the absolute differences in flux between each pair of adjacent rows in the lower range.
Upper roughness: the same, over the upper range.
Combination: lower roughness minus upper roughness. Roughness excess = 1.6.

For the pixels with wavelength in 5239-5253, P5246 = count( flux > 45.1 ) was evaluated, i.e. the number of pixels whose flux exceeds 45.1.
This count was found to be 5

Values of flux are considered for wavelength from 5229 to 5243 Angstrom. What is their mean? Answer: 46.0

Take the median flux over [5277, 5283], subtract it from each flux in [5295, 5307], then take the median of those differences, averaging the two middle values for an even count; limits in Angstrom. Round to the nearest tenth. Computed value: 1.3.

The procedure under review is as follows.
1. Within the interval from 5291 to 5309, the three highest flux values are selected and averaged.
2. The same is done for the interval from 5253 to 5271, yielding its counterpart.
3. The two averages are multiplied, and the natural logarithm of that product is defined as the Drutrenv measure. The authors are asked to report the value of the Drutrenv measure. 7.734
